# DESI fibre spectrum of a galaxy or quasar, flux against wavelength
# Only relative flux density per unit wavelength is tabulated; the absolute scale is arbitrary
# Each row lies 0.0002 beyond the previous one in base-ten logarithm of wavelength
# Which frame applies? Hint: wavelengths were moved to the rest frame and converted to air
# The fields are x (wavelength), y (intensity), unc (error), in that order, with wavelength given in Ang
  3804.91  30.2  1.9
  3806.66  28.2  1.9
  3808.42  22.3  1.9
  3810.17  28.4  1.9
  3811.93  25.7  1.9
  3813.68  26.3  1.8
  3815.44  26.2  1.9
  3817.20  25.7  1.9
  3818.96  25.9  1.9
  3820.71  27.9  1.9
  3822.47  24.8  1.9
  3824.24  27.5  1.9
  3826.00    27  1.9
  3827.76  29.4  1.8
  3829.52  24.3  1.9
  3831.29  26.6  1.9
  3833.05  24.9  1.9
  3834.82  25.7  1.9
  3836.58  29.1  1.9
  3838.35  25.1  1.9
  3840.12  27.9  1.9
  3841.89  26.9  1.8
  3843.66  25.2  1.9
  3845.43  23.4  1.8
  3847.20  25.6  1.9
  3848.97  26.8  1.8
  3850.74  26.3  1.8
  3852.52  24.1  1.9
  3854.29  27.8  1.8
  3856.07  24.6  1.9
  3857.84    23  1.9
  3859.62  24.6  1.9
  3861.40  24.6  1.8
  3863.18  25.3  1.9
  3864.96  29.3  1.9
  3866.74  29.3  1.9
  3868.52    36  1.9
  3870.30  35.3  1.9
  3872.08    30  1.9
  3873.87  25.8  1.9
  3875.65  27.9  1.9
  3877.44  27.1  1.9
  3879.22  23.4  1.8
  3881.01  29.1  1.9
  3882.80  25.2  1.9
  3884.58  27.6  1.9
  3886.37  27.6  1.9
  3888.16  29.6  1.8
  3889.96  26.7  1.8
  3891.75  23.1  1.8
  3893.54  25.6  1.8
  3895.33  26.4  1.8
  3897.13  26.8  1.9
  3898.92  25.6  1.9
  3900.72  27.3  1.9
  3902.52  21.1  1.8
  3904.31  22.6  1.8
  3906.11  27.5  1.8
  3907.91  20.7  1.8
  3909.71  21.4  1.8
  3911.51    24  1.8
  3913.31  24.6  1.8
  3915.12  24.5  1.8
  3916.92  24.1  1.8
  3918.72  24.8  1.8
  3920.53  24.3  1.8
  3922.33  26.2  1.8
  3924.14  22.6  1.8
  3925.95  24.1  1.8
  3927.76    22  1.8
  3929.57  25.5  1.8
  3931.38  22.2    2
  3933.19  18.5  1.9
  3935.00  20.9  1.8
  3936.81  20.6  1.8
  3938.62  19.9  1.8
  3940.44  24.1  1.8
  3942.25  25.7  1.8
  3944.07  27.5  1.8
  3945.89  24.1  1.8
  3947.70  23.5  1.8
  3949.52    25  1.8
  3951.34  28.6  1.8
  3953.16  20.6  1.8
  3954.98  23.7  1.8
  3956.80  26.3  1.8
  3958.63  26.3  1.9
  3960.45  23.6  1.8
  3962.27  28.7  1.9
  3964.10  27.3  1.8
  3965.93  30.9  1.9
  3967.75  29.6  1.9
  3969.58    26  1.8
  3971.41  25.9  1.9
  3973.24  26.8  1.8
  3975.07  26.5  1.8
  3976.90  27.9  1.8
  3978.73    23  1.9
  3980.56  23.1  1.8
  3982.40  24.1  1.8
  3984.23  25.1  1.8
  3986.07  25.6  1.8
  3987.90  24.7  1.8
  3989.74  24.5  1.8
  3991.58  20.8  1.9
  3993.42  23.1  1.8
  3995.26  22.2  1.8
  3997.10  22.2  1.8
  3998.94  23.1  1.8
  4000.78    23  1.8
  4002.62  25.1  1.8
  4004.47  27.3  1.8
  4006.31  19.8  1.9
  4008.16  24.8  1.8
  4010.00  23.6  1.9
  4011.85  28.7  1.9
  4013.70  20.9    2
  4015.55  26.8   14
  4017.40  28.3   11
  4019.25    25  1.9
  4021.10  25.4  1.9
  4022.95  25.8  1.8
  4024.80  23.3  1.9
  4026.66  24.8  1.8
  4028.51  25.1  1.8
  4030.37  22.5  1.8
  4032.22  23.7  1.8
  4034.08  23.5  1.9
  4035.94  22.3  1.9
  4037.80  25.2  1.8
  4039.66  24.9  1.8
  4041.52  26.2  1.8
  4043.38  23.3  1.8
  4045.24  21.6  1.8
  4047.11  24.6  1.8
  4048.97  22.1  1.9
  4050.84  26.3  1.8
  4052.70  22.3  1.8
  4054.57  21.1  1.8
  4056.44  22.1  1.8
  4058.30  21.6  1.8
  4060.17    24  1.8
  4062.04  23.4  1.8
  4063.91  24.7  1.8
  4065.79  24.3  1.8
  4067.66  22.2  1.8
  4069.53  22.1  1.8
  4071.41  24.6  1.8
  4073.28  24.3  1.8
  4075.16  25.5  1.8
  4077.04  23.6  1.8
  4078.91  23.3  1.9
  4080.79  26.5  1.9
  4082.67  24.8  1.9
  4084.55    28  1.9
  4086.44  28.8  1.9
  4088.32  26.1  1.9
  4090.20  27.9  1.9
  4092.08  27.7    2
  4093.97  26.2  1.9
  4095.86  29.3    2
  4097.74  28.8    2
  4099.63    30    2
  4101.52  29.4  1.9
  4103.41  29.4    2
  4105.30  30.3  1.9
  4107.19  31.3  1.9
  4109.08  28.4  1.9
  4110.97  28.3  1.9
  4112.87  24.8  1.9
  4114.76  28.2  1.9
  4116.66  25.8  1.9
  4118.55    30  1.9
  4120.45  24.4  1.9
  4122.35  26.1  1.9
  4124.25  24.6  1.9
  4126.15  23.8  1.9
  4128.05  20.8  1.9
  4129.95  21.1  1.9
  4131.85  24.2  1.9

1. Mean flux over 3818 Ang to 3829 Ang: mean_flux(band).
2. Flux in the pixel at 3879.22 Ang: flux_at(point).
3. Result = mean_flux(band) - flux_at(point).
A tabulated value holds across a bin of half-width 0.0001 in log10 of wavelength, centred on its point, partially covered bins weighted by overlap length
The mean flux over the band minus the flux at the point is 4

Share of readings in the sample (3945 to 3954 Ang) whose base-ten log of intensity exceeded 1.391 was 0.40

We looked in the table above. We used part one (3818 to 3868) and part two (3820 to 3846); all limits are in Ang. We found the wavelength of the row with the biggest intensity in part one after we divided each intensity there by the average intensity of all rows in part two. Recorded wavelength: 3827.76 Ang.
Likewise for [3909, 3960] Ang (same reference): 3951.34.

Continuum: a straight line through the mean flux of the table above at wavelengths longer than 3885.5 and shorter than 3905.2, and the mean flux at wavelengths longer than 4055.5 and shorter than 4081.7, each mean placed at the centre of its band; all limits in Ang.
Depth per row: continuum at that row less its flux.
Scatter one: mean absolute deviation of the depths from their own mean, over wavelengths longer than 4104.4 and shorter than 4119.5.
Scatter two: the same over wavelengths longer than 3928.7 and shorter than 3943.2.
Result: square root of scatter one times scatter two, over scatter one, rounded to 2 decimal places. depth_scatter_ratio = 1.18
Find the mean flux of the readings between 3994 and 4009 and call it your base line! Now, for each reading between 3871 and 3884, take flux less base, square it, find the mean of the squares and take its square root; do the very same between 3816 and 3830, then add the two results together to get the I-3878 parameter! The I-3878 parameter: 7.6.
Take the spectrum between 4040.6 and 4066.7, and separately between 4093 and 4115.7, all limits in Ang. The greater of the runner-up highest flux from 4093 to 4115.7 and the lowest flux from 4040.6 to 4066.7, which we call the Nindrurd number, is 30.3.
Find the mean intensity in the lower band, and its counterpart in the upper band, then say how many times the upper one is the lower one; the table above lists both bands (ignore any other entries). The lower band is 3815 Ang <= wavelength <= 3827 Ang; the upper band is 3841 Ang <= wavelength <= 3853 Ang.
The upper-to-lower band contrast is 0.96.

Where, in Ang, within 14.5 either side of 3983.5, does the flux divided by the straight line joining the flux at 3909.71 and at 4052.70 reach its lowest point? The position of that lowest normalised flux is 3991.58 Ang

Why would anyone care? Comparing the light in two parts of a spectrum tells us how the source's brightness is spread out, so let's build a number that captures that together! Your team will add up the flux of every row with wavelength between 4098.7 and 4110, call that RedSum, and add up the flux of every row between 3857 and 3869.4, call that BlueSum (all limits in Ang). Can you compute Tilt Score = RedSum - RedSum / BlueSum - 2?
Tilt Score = 176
